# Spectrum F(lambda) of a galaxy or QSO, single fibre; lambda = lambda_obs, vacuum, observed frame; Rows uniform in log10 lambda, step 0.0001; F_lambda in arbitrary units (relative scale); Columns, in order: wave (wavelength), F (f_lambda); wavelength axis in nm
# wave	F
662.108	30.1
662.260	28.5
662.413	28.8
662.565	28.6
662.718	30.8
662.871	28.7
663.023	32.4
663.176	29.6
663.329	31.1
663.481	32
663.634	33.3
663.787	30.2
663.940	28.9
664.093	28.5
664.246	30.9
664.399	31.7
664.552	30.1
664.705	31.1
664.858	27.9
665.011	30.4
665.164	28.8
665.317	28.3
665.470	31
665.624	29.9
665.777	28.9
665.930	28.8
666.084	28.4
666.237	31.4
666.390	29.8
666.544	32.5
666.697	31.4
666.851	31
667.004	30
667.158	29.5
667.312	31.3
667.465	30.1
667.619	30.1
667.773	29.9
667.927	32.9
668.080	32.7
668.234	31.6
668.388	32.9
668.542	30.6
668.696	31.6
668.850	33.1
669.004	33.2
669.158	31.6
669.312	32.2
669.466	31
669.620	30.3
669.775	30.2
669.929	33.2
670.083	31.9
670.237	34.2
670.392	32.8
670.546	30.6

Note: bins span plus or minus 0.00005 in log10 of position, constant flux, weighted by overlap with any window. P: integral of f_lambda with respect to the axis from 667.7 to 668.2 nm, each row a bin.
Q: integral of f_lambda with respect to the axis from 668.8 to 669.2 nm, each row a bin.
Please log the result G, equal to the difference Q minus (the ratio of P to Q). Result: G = 11.9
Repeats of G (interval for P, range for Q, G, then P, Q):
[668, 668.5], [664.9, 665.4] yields 13.5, 16.2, 15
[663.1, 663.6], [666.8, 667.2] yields 10.8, 15.6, 12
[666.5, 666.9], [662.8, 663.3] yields 14.3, 12.6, 15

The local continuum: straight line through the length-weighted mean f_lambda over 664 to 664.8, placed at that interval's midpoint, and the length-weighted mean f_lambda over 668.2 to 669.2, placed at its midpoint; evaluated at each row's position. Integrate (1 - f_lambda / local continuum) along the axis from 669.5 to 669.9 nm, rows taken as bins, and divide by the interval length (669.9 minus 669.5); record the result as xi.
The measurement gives 0.06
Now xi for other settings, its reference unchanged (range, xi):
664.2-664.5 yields -0.03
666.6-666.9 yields 0.00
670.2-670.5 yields -0.01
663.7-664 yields 0.01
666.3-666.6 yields 0.00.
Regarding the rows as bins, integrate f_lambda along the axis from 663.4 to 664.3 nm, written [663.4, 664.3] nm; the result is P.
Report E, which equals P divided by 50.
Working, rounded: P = 27.6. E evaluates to 0.55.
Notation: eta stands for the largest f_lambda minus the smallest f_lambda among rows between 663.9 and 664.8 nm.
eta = 3.2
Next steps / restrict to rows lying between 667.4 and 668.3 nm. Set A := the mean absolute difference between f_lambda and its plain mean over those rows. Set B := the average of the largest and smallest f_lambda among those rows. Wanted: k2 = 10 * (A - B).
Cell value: -302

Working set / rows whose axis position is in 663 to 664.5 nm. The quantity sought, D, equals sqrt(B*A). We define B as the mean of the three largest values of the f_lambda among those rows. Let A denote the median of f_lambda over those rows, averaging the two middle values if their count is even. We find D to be 31.8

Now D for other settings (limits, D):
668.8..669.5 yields 32.5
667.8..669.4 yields 32.8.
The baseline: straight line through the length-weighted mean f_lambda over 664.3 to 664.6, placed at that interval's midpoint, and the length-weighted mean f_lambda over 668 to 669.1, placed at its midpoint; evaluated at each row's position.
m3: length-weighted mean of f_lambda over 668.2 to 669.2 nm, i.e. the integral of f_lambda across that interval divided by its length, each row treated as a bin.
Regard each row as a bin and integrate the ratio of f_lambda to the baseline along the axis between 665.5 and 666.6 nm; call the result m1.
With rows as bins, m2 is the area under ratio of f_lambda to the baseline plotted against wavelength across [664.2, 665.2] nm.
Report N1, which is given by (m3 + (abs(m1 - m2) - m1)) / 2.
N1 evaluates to 15.6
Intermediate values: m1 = 1.05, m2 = 0.97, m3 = 32.1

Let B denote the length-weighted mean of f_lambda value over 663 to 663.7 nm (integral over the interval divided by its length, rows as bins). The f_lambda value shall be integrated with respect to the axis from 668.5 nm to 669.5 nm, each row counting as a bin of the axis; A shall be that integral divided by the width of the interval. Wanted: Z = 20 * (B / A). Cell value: 19.8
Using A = 32.0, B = 31.6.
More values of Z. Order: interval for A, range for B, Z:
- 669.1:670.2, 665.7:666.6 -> 18.9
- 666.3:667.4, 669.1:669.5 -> 20.6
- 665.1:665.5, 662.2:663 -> 20.1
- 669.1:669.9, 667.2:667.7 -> 19.5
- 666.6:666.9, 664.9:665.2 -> 18.9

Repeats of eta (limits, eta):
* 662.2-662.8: 2.3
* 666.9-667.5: 1.8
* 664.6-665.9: 3.2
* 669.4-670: 3.0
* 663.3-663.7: 2.2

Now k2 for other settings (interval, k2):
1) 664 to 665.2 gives -287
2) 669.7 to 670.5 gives -311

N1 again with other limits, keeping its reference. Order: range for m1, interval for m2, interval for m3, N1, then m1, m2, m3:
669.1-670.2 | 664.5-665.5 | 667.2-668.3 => 15.1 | 1.07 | 0.95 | 31.2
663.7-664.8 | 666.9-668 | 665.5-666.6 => 14.4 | 1.07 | 1.05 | 29.9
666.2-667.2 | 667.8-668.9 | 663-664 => 15.1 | 0.97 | 1.10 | 31.0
